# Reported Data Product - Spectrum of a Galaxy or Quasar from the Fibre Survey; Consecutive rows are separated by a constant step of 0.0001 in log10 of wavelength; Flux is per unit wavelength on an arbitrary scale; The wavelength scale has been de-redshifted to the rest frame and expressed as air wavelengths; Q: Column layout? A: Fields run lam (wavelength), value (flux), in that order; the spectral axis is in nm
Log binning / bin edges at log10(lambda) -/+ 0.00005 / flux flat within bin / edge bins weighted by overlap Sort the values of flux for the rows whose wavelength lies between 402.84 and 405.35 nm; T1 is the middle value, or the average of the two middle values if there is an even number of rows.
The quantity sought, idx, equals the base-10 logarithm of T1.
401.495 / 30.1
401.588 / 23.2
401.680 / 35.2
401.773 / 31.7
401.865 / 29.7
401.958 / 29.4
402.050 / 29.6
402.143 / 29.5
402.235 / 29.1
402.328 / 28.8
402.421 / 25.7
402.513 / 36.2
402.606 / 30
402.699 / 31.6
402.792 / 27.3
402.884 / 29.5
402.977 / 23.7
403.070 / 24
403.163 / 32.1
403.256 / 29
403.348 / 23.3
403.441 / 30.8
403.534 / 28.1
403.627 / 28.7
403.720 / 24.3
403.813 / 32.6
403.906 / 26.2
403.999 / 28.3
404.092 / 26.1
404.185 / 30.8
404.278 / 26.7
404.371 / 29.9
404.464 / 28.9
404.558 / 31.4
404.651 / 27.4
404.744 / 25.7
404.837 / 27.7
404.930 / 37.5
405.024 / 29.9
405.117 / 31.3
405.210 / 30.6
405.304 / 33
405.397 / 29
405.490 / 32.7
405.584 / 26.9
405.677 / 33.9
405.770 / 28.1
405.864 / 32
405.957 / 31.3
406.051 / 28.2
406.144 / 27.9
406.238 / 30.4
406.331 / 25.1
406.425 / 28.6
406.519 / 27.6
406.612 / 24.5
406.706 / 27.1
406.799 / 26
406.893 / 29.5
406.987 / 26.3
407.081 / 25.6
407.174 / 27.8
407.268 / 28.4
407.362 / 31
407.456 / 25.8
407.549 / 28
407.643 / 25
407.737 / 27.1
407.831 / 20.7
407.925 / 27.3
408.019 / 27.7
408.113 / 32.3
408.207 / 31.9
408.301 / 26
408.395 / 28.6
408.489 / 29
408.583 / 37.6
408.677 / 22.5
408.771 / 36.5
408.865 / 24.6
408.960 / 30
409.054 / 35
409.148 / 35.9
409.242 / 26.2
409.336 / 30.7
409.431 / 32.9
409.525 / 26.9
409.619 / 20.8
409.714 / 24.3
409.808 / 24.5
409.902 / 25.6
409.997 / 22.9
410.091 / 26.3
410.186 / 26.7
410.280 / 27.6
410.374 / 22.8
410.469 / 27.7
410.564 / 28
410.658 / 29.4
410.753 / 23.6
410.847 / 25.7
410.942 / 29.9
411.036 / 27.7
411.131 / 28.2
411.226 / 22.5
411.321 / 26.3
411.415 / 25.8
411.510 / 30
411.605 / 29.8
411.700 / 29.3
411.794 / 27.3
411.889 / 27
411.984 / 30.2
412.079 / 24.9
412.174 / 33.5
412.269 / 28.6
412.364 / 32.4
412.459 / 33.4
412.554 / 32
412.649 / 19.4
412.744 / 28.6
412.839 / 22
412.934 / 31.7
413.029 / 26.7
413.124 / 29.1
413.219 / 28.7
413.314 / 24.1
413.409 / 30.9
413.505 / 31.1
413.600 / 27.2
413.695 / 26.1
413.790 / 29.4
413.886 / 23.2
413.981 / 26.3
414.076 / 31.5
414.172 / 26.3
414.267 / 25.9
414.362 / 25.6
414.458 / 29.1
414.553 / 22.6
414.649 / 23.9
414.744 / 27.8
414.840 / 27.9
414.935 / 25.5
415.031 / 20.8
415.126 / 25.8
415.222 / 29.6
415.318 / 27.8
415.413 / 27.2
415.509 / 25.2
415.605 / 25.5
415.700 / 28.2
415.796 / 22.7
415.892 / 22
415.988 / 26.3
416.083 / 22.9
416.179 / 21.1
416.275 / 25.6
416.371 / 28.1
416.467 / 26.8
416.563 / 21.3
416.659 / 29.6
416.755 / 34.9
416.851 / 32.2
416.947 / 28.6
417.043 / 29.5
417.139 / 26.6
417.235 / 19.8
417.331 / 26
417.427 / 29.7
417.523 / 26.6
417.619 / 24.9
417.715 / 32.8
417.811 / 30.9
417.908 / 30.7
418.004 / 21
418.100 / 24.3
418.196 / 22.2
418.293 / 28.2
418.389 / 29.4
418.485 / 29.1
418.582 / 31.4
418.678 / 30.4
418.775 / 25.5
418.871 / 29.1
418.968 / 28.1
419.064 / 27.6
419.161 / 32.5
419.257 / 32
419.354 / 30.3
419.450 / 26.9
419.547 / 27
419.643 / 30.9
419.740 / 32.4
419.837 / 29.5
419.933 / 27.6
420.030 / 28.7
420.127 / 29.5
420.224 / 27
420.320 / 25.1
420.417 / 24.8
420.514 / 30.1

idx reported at 1.46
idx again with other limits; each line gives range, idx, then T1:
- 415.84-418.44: 1.42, 26.6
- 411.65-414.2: 1.46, 28.6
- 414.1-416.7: 1.41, 25.8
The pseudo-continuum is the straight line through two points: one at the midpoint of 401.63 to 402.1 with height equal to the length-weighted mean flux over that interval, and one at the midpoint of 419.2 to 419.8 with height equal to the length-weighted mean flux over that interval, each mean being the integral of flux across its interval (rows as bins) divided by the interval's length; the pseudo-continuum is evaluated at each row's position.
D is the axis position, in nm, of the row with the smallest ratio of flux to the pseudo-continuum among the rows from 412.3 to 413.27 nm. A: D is 412.649 nm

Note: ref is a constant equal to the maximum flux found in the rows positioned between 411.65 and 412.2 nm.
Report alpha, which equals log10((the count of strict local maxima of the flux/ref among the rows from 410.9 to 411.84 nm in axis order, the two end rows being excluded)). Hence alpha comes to 0.48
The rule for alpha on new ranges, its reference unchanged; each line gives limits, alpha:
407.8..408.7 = 0.30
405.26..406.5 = 0.60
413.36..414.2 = 0.48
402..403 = 0.48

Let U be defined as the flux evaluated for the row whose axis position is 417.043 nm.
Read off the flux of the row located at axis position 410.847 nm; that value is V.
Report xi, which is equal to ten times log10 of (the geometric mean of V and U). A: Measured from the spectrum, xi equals 14.4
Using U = 29.5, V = 25.7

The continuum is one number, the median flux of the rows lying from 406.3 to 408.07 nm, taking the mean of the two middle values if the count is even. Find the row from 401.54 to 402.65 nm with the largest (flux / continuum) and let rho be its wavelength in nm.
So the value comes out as 402.513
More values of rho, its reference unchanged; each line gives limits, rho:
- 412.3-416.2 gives 412.459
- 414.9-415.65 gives 415.222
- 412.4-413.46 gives 412.459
